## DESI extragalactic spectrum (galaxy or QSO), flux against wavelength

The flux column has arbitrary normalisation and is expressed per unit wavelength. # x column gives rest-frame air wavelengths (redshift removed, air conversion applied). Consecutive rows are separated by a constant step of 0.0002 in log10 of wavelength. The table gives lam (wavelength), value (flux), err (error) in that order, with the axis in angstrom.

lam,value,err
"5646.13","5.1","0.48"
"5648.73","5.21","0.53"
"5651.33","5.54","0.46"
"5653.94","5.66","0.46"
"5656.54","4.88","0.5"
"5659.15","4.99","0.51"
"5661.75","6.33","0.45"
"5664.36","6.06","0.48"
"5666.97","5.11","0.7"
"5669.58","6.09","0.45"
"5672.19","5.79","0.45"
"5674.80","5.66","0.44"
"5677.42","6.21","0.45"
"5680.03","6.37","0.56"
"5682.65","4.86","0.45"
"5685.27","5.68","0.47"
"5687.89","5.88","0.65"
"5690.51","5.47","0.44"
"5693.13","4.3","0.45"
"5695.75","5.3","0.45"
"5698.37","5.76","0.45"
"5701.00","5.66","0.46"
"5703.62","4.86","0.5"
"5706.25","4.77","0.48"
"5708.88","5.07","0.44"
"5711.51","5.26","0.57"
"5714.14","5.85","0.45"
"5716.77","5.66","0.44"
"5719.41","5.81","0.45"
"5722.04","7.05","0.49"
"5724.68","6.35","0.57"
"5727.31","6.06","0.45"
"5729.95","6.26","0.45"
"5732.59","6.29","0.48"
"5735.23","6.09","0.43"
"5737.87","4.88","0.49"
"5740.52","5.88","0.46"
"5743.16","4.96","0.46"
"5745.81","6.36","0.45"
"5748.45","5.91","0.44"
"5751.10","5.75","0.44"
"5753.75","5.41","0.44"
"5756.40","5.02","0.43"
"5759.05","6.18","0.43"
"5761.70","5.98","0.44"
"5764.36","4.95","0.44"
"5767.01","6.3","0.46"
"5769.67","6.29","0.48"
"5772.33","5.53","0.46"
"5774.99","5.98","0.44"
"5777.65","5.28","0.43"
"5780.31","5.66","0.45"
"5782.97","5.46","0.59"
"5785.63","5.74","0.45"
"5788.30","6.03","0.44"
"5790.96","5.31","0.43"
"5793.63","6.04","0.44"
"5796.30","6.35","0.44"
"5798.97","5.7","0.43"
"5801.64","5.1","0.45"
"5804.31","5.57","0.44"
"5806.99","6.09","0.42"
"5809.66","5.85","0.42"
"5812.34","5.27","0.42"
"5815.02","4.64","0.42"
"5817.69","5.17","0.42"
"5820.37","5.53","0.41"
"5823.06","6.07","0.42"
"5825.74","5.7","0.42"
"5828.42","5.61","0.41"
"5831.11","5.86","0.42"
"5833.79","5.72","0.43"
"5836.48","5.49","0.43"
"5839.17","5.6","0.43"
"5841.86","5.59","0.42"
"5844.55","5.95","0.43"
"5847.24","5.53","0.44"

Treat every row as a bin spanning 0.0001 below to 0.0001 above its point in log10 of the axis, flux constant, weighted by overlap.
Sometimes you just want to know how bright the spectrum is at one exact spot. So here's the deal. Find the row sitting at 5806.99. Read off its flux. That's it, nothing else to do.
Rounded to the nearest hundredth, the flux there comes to 6.09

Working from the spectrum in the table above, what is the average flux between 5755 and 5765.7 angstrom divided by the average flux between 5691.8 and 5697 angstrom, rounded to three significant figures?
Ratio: 1.15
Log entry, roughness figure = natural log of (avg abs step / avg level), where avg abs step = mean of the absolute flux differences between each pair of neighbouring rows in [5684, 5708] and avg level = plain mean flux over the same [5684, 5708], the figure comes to -2.30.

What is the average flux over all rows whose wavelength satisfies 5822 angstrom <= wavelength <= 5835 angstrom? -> 5.79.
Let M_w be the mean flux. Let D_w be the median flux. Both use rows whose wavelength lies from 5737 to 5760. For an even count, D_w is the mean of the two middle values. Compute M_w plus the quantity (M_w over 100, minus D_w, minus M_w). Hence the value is -5.69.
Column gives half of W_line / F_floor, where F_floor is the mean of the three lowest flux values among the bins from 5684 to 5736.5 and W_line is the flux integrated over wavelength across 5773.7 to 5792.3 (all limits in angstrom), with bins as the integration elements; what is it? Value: 11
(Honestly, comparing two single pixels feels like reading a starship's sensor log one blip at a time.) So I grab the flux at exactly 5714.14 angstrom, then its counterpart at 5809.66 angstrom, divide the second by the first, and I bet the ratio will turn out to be 1.00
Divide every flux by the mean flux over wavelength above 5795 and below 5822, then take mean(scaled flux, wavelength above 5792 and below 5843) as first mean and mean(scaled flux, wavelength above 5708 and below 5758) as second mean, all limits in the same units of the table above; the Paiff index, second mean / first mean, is 1.03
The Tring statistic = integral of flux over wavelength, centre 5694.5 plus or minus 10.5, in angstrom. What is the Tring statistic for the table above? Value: 113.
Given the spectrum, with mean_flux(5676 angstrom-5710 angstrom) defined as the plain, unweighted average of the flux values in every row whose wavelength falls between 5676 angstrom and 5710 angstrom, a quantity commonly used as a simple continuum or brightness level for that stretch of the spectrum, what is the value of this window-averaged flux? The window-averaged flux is 5.40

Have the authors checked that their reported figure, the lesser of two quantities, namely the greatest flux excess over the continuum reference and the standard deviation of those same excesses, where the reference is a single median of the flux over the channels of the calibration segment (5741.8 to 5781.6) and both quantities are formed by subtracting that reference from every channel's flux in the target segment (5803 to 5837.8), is 0.34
